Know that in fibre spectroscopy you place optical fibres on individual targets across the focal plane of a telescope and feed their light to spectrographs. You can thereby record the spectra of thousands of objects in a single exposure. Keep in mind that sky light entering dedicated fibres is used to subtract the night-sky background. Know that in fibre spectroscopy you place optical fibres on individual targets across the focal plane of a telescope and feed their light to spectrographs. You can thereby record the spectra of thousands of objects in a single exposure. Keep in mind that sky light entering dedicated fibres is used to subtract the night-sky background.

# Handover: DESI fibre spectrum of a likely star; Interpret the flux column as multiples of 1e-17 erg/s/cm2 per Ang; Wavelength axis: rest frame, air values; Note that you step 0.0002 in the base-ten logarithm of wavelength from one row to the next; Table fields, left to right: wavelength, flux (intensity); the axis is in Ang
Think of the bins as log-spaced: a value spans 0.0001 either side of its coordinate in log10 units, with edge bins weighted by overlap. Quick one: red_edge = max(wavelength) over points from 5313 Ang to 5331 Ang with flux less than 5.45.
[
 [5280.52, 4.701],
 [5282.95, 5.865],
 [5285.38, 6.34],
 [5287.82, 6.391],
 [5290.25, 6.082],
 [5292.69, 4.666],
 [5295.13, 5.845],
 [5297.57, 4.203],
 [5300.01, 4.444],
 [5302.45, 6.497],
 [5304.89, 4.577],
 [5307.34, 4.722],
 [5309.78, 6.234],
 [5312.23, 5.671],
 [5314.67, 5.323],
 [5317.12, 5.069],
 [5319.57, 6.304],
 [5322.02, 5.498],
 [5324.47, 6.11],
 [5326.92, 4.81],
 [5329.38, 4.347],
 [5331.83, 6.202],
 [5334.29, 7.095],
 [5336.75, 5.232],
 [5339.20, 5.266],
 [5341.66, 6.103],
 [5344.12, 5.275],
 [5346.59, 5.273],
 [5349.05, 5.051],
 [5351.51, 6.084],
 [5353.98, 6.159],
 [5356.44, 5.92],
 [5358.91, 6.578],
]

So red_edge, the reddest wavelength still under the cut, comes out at 5329.38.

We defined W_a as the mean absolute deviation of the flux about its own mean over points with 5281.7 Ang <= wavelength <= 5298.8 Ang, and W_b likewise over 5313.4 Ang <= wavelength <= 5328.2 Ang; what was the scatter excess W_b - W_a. -0.22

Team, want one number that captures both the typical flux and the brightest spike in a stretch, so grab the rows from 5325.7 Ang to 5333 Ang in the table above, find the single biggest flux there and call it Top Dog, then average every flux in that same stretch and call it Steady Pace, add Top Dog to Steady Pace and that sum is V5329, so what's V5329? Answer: 11.3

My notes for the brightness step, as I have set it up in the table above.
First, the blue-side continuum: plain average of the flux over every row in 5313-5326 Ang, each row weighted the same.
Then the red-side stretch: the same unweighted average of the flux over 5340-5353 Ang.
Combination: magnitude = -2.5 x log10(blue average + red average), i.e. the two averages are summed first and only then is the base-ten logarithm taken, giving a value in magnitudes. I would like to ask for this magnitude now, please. -2.62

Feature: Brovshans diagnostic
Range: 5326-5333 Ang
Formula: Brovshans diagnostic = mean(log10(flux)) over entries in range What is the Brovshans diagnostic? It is 0.704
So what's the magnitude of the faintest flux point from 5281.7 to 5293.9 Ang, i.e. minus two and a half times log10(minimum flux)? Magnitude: -1.67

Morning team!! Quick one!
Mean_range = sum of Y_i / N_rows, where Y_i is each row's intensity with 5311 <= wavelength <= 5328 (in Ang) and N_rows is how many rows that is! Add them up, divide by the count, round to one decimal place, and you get 5.5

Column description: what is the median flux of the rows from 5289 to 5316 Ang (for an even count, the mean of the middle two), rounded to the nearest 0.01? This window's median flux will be 5.32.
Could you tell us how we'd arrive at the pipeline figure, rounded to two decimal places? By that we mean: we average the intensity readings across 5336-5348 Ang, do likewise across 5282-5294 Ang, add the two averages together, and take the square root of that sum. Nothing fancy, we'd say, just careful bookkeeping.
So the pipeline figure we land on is 3.36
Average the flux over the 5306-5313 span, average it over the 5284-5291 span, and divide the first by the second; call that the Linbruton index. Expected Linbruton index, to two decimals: 0.88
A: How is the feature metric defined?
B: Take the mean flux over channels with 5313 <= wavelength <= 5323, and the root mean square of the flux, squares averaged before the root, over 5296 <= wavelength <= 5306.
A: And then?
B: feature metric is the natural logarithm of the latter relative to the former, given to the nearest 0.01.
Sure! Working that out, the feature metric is -0.10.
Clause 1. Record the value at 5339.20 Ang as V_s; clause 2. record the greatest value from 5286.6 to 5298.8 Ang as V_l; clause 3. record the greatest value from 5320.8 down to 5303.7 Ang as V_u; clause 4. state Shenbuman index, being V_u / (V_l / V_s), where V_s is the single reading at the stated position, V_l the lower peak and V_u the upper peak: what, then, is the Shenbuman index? 5.2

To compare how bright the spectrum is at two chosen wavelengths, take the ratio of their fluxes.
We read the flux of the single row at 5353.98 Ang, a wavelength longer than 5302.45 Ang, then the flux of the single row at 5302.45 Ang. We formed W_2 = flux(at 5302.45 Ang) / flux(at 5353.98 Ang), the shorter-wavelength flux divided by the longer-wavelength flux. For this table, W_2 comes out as 1.05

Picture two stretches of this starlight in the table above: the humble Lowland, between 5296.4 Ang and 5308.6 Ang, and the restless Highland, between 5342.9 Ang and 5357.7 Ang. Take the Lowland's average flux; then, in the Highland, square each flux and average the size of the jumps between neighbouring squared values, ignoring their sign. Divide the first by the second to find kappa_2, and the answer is 1.4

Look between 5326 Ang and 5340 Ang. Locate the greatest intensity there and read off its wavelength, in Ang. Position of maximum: 5334.29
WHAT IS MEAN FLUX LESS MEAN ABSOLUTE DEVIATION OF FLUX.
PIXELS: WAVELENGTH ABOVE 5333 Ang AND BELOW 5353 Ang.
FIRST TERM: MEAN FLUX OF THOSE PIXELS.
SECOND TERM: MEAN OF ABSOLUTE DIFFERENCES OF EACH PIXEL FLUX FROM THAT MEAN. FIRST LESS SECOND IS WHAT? 5.11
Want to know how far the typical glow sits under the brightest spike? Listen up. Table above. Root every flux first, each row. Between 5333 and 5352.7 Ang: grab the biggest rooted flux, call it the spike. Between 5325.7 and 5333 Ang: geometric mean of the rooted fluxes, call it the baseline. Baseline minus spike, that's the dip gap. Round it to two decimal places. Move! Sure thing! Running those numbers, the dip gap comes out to -0.41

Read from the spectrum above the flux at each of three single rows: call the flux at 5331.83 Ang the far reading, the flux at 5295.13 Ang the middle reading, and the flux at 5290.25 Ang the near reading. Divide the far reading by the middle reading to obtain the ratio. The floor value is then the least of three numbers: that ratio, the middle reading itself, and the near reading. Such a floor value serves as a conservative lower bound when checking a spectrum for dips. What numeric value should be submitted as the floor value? 1.06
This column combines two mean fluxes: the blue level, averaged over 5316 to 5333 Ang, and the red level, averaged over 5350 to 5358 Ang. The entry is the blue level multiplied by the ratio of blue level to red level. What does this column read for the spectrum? 5.0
